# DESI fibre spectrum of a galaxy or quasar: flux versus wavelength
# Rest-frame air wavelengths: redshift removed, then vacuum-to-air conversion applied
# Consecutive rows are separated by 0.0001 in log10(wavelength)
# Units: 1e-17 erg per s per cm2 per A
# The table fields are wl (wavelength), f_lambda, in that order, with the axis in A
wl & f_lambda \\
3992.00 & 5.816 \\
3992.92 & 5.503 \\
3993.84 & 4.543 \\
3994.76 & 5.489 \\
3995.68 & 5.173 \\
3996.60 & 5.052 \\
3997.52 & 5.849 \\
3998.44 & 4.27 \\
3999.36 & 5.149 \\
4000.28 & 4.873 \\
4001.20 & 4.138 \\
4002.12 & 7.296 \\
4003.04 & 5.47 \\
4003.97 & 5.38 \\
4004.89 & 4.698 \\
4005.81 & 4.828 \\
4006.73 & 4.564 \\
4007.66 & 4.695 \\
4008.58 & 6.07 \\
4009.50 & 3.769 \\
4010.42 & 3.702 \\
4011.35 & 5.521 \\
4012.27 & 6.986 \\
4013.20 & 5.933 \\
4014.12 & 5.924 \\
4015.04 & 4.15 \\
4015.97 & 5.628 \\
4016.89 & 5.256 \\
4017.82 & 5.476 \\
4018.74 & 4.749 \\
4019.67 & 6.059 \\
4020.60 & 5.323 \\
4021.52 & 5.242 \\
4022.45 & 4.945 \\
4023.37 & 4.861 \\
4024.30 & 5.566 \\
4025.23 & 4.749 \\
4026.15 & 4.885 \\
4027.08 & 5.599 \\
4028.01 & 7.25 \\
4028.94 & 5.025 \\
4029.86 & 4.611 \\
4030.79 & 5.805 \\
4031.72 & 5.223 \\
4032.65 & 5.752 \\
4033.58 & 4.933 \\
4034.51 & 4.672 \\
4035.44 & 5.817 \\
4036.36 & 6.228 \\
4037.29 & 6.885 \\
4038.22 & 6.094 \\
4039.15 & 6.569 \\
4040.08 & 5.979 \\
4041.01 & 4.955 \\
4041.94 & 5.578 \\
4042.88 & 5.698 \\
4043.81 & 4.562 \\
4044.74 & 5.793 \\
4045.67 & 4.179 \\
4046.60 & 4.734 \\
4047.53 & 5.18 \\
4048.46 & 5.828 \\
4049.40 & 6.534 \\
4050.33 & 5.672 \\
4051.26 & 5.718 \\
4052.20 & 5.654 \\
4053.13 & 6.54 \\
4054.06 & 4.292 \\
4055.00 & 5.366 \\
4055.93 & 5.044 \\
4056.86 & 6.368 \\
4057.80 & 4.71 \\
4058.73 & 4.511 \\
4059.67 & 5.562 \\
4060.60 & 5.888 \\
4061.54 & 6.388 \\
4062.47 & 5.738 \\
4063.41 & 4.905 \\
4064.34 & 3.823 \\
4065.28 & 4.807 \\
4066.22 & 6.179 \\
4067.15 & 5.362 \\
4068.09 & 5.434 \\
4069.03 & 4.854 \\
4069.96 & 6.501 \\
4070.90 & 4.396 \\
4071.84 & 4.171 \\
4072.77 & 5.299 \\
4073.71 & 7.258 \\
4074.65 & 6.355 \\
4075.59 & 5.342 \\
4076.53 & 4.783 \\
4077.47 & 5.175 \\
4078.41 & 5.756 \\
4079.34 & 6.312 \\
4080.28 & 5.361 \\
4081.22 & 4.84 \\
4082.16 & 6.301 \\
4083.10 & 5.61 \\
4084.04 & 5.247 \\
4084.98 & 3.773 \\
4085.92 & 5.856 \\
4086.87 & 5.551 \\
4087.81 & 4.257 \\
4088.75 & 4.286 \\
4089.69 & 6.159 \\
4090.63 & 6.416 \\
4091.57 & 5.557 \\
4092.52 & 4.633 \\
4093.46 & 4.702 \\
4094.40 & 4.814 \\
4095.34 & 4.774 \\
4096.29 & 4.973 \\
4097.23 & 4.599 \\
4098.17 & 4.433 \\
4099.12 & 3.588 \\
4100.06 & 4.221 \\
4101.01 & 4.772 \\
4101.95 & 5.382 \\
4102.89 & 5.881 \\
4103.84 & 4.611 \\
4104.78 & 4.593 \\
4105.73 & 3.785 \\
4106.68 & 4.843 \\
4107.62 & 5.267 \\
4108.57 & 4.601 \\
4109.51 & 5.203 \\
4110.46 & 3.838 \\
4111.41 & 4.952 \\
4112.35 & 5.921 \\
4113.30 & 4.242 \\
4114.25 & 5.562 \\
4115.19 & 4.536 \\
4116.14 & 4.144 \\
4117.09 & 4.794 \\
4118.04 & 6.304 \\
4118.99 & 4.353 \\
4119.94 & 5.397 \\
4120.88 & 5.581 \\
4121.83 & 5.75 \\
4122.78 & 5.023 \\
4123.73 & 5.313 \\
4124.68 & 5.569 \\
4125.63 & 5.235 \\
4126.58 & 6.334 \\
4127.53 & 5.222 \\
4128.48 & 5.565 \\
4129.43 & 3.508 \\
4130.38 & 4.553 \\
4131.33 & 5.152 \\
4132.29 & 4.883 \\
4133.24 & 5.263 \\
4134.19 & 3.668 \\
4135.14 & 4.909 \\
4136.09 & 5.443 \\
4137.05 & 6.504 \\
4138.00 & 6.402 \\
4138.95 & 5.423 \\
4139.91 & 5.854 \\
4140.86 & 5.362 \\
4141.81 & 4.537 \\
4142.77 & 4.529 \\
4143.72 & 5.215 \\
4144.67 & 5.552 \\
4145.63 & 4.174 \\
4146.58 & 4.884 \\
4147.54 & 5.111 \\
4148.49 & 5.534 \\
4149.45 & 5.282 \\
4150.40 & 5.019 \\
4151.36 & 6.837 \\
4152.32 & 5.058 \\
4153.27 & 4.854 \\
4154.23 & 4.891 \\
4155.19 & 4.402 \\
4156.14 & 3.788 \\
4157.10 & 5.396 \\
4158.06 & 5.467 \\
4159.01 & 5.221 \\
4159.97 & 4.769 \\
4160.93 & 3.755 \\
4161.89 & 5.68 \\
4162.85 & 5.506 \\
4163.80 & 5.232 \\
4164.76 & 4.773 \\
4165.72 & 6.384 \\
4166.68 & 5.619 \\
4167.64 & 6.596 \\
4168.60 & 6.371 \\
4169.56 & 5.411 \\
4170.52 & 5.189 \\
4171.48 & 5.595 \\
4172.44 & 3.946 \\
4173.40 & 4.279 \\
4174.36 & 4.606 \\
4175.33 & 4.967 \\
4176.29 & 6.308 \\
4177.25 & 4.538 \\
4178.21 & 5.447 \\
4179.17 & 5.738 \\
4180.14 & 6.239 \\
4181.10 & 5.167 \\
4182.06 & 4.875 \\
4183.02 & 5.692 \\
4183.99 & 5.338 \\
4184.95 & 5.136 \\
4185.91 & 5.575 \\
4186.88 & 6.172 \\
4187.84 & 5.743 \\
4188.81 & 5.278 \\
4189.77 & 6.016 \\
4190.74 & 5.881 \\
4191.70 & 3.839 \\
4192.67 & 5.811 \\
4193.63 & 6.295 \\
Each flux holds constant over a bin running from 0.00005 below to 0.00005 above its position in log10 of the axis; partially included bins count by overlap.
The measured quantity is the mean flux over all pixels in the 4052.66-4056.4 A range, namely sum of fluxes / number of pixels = 5.3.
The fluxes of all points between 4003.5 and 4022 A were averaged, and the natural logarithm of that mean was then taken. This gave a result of 1.65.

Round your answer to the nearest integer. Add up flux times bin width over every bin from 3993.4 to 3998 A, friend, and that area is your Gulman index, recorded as 24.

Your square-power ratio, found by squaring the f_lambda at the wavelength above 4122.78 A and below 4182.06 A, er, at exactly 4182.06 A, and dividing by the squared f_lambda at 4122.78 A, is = 0.9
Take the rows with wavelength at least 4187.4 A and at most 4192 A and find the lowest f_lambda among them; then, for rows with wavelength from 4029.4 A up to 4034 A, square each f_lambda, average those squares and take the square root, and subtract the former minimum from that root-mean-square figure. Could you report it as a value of 1.45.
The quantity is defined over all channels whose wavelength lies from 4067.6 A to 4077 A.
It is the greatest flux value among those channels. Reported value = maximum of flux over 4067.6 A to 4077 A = 7.258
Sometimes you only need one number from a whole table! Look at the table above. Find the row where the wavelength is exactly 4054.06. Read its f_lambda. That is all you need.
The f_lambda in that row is 4.292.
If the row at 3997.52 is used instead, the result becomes 5.849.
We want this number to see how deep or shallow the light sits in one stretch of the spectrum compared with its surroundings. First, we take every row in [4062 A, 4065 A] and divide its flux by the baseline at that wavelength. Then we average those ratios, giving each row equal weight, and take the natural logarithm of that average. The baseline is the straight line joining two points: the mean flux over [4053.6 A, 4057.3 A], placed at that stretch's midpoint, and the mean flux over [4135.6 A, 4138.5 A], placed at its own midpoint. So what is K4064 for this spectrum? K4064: -0.10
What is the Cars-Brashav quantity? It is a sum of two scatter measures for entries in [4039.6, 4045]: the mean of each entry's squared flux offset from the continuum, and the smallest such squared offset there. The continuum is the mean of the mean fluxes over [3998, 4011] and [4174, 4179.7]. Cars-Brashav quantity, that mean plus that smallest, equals 0.38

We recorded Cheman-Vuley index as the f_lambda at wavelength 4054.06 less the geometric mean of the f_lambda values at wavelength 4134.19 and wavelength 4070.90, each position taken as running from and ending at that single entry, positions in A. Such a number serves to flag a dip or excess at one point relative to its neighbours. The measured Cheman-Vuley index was 0.3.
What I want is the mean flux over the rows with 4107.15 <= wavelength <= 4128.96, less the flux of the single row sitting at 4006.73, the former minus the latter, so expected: 0.6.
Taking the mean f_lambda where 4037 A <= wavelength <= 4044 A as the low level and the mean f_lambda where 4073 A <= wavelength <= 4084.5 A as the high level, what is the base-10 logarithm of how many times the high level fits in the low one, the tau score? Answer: 0.01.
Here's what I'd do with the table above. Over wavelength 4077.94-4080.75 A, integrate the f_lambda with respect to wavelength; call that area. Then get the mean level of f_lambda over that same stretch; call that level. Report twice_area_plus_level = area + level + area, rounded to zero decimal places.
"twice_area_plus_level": 39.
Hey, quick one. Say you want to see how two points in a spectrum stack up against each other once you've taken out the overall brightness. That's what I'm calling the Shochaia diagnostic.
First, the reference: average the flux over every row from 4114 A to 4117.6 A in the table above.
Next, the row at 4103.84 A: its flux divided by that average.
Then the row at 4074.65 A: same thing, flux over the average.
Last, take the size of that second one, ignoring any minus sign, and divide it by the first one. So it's 1.38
